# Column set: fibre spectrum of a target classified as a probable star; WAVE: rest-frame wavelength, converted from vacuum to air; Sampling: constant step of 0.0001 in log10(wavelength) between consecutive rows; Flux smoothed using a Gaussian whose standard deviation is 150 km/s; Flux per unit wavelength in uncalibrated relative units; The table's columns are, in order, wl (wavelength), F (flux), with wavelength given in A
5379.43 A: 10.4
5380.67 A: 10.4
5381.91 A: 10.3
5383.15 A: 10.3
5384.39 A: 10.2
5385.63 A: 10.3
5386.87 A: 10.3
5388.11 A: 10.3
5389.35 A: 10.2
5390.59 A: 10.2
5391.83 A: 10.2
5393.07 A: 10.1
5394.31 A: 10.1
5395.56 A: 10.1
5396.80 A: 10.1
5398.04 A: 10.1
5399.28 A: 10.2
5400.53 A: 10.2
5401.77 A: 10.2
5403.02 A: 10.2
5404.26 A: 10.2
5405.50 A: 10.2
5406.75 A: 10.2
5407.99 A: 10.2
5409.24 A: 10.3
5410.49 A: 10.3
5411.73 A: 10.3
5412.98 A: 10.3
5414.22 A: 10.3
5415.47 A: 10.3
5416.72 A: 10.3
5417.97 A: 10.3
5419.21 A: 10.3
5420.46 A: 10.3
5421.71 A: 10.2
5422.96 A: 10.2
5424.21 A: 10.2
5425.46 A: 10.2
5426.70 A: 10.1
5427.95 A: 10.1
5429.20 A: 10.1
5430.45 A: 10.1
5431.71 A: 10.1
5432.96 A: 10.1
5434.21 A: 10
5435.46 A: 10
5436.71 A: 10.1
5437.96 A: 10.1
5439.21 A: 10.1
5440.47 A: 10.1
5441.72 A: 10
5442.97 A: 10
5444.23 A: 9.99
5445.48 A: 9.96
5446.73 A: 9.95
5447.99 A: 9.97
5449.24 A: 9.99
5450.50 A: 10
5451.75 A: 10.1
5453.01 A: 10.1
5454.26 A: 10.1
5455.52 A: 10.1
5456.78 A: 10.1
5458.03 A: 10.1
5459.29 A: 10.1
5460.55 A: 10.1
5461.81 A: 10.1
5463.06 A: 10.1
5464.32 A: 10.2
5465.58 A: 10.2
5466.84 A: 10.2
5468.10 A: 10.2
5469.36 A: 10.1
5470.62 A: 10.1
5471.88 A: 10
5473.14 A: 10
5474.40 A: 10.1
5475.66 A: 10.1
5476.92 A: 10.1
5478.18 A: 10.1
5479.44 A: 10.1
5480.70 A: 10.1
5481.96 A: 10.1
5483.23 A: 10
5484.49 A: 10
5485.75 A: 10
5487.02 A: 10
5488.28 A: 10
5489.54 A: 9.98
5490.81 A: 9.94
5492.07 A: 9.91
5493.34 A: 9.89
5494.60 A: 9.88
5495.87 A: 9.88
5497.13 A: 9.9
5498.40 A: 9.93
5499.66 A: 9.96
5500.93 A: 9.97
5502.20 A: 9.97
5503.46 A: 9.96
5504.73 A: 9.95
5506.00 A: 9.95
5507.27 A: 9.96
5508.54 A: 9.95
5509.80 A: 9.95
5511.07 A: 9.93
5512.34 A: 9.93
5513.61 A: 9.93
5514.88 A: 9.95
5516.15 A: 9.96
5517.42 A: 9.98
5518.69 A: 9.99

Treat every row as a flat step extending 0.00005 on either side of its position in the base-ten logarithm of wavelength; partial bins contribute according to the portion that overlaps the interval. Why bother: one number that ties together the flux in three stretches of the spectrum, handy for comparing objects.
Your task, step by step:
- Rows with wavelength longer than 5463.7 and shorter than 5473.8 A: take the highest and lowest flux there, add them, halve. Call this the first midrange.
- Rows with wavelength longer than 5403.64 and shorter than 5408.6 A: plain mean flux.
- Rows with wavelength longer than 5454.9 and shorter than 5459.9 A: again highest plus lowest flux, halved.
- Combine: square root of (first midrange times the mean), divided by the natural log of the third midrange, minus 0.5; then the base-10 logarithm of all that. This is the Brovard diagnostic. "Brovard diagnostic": 0.590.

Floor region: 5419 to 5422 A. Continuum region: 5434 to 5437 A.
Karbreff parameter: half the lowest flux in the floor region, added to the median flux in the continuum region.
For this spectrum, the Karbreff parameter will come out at 15.10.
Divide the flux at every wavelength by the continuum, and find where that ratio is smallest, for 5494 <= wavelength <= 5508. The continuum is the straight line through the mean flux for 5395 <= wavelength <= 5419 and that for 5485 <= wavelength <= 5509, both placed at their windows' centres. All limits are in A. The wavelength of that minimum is 5494.60 A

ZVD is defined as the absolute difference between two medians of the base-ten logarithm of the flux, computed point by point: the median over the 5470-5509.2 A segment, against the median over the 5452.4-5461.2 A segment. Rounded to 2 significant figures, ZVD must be 0.0052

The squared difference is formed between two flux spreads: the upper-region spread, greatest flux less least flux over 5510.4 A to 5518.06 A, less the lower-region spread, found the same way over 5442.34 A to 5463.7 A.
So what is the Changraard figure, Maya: 0.010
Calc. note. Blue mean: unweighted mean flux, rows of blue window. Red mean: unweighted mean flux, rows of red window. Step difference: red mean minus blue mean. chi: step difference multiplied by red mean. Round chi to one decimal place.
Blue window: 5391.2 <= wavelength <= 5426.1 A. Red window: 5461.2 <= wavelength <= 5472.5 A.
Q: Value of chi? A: -0.9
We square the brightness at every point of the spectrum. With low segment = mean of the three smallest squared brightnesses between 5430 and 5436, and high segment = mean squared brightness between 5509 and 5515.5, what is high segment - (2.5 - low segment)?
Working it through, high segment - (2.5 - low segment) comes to 197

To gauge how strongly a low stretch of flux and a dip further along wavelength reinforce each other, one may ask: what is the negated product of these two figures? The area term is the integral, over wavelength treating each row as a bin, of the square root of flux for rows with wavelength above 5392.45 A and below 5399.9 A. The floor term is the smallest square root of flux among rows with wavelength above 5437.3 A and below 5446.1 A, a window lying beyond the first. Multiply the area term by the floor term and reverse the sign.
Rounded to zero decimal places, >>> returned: -75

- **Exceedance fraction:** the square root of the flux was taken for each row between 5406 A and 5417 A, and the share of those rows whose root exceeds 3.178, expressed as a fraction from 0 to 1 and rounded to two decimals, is 1.00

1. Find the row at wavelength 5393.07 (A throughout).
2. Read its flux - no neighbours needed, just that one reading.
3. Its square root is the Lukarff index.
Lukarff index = 3.178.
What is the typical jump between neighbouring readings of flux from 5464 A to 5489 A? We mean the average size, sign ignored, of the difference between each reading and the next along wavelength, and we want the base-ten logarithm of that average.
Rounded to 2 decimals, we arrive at -1.68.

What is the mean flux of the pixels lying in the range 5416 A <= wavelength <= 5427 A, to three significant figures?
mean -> 10.2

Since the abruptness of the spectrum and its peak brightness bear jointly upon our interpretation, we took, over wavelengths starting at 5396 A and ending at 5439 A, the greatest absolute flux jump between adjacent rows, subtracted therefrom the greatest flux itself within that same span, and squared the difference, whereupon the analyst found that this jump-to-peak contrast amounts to 104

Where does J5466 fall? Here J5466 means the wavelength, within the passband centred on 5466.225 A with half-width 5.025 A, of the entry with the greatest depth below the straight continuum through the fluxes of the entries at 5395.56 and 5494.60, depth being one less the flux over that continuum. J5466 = 5461.81 A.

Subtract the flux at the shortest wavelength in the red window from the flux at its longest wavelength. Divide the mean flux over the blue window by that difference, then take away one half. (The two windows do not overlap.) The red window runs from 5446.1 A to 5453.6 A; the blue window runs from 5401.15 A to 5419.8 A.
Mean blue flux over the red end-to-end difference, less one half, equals 68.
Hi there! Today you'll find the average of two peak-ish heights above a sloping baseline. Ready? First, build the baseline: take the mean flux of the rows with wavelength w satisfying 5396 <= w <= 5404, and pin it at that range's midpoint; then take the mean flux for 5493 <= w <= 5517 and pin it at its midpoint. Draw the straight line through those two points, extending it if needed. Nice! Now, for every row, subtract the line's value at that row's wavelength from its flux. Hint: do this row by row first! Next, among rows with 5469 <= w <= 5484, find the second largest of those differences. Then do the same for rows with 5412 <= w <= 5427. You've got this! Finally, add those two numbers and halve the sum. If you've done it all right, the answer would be 0.14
